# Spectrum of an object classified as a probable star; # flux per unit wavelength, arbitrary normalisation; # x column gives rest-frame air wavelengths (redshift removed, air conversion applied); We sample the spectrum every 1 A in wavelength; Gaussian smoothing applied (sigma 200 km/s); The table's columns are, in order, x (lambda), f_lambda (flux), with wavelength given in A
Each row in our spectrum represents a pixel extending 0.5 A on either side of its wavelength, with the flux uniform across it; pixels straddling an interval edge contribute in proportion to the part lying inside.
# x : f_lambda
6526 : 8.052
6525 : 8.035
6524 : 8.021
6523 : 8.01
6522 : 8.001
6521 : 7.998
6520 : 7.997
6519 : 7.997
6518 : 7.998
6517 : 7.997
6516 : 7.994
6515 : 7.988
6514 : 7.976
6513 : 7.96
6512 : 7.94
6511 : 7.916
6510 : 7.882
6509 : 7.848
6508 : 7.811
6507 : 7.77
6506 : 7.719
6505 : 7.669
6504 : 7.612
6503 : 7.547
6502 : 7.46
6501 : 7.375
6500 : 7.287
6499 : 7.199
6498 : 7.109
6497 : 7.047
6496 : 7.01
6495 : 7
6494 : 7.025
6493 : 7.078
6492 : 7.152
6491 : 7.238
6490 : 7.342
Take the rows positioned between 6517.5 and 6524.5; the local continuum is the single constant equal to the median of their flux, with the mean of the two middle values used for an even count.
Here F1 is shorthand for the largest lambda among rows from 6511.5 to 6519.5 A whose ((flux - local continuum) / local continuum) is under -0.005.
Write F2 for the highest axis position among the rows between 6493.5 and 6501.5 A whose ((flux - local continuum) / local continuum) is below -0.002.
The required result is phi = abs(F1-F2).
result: 11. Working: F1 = 6512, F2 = 6501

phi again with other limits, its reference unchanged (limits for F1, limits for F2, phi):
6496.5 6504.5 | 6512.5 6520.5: 10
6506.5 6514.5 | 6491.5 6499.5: 13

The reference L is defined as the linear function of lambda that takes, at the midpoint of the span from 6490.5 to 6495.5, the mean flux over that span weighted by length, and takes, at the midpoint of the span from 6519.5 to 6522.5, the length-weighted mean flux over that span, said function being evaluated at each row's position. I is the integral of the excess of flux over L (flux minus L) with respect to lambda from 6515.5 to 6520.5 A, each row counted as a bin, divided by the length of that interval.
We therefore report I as 0.09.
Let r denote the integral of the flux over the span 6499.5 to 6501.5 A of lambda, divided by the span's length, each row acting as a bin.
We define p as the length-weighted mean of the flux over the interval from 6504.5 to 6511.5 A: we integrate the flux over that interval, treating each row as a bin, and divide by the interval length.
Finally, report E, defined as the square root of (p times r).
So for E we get 7.56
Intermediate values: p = 7.8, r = 7.33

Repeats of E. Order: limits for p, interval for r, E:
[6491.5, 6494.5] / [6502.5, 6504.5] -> 7.33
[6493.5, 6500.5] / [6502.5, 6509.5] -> 7.40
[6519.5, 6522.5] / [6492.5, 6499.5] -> 7.52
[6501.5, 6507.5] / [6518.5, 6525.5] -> 7.82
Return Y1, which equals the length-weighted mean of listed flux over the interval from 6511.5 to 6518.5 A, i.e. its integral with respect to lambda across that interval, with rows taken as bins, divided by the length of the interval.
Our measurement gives 7.98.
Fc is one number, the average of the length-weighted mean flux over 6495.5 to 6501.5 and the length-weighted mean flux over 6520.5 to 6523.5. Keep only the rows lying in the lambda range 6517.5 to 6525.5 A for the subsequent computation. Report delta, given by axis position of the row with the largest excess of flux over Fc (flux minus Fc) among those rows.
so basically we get 6525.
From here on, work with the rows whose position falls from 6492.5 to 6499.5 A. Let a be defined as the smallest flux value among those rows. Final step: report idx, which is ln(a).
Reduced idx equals 1.95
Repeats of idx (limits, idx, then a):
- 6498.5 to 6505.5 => 1.97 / 7.199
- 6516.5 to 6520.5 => 2.08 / 7.997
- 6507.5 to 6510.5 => 2.06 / 7.811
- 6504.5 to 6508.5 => 2.04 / 7.669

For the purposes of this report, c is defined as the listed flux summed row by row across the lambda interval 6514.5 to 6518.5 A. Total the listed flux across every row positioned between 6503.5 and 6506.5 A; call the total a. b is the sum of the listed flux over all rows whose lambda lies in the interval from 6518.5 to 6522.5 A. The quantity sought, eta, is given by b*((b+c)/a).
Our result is 89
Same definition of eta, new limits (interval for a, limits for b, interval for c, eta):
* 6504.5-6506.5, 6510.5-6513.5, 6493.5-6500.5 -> 114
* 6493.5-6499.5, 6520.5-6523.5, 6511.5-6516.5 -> 36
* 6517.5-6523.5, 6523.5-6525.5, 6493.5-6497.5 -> 15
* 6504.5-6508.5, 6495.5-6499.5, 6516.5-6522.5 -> 70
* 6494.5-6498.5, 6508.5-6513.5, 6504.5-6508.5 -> 99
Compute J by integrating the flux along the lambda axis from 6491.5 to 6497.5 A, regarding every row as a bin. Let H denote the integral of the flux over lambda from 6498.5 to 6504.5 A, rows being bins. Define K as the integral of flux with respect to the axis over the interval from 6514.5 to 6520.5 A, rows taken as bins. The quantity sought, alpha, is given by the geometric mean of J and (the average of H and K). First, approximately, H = 44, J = 42.3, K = 48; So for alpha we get 44.2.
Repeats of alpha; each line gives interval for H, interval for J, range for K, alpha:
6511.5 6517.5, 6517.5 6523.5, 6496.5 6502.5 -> 46.8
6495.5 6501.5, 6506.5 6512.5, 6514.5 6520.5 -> 46.3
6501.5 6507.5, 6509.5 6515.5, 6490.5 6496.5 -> 45.9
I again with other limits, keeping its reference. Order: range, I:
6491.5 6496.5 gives -0.08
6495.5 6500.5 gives -0.13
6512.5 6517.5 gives 0.18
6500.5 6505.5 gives 0.11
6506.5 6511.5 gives 0.23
